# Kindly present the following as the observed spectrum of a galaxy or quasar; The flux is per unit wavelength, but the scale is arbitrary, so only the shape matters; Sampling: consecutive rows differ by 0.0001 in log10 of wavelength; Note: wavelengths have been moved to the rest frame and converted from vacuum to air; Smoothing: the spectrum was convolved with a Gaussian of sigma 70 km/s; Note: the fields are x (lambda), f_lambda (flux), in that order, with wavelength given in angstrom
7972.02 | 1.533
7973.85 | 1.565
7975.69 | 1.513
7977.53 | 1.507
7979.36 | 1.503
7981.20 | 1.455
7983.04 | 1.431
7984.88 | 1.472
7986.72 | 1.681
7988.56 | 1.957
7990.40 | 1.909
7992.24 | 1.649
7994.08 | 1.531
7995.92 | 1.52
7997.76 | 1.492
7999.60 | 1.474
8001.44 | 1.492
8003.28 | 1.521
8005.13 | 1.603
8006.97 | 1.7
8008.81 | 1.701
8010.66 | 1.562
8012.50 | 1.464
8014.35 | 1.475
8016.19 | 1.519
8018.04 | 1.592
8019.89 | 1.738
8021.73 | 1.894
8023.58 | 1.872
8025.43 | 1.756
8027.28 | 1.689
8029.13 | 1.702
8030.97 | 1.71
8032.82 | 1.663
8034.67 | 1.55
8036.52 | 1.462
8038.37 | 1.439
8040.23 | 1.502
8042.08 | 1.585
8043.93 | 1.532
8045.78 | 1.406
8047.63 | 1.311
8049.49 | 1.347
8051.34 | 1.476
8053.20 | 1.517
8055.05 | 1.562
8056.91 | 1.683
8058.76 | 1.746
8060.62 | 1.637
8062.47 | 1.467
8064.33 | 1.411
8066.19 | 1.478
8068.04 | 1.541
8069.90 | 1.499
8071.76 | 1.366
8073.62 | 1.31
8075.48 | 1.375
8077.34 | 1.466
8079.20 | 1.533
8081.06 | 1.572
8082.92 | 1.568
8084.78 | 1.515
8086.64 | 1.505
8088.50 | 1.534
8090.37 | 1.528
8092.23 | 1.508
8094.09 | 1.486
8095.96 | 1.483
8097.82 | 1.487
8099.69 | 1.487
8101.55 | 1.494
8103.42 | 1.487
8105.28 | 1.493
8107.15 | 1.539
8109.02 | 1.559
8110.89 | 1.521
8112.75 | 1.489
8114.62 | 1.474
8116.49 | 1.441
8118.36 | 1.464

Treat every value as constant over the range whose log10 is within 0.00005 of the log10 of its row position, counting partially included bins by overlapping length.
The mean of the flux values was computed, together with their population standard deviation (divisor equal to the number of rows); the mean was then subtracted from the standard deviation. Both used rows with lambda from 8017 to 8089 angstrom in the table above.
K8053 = -1.41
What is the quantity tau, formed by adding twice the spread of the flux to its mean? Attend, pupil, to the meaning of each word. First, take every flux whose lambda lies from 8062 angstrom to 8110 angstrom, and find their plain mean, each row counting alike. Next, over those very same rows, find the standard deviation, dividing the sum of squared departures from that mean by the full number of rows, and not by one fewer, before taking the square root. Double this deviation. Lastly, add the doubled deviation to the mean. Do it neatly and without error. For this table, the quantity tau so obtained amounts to 1.61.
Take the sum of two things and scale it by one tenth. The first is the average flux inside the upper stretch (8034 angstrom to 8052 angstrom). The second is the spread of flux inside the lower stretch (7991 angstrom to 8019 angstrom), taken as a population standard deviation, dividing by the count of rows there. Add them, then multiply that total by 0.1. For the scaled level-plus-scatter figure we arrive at 0.154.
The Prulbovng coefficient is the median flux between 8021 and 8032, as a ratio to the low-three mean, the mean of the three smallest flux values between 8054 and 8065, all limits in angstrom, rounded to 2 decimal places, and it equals 1.17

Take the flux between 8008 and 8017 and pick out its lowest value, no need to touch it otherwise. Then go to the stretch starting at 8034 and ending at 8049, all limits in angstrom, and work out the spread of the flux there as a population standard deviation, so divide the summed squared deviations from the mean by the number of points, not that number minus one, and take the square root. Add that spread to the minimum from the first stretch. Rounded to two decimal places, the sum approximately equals 1.55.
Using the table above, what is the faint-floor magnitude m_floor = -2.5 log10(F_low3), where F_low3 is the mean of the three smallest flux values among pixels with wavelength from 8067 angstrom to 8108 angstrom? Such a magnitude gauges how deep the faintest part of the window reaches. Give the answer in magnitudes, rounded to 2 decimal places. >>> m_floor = -0.33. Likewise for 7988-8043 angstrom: -0.41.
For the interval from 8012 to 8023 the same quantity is -0.43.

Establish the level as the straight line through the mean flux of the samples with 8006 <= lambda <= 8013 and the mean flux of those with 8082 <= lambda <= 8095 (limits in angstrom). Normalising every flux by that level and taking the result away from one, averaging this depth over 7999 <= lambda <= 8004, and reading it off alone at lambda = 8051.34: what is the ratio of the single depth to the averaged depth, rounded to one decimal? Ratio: 0.7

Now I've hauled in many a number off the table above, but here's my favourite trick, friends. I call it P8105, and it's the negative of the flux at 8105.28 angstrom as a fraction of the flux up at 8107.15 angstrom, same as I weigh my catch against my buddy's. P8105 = -0.97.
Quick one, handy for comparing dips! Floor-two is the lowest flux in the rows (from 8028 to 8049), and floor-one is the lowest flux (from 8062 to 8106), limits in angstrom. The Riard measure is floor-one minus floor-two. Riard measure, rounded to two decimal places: 0.00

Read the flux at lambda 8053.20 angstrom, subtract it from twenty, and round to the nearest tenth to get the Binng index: 18.5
